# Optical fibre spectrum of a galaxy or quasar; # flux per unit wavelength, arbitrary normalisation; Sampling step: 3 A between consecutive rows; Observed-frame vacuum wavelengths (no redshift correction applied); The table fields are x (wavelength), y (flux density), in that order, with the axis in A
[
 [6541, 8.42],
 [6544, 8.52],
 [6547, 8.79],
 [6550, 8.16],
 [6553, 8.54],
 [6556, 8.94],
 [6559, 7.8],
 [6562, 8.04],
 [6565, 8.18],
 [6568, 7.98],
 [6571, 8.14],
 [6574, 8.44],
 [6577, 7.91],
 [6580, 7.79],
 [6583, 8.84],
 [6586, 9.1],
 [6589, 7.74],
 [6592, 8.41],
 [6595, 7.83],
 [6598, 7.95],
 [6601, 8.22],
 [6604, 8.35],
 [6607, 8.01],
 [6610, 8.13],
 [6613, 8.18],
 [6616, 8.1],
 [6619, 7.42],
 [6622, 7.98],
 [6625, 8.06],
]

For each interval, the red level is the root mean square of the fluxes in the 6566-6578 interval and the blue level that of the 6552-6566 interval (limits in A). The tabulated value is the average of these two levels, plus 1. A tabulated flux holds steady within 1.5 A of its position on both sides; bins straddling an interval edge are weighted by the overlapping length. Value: 9.21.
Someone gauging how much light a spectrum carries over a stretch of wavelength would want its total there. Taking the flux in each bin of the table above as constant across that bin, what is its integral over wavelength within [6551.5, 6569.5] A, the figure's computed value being 148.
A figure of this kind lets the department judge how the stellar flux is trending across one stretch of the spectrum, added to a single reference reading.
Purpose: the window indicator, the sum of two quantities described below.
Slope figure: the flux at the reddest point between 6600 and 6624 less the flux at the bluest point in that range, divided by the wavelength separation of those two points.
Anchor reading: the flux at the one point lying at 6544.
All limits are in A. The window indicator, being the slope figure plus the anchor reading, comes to 8.5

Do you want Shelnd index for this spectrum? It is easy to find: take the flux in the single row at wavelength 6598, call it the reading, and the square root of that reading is 2.82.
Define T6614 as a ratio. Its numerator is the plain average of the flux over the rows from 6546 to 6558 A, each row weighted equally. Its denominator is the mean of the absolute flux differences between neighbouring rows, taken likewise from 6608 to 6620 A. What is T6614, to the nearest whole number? 32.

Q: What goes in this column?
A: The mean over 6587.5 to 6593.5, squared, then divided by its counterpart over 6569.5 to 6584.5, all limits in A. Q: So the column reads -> 7.9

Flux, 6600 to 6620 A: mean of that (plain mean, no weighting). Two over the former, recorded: 0.248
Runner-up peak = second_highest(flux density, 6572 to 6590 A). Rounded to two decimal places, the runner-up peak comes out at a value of 8.84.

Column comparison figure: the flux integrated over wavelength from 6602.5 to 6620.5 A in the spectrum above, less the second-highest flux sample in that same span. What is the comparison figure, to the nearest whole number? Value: 136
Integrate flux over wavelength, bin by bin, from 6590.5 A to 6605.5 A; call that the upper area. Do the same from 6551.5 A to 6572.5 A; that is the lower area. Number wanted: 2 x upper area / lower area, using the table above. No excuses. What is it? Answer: 1.4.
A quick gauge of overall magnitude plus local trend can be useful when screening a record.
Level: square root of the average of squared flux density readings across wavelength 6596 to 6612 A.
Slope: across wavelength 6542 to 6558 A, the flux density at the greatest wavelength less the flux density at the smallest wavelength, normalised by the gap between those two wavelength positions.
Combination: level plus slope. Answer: 8.17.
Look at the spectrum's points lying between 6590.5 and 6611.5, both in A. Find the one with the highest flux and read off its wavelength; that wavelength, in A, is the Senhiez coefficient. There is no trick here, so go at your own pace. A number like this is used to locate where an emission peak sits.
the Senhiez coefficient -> 6592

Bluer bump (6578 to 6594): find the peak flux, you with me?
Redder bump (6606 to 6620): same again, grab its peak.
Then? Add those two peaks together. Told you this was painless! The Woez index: 17.3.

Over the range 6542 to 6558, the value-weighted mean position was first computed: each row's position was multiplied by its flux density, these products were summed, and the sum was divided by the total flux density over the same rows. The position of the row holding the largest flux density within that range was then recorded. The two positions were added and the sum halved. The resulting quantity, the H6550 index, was 6553.0 A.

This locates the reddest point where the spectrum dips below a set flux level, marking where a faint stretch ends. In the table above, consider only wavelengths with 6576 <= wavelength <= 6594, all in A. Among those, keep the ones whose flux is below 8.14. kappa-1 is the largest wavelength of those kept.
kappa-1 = 6589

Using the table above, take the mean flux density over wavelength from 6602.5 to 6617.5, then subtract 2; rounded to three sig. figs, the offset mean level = 6.15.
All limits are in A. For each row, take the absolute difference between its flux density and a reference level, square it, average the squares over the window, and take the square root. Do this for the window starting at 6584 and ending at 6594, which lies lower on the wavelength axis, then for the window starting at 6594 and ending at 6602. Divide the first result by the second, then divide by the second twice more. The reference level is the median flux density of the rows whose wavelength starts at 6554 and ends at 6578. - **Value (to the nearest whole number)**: 100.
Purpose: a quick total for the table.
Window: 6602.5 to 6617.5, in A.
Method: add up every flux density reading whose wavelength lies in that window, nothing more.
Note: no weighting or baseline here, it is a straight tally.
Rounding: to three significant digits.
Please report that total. 40.8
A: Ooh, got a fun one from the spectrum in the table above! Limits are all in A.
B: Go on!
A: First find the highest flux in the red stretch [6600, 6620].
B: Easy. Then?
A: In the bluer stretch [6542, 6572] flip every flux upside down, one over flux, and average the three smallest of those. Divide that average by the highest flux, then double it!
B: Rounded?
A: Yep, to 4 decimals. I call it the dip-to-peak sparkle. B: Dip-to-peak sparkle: 0.0274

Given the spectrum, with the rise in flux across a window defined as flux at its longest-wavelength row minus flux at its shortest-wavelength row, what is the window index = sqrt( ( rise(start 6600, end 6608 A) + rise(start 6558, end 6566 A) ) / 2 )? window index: 0.29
